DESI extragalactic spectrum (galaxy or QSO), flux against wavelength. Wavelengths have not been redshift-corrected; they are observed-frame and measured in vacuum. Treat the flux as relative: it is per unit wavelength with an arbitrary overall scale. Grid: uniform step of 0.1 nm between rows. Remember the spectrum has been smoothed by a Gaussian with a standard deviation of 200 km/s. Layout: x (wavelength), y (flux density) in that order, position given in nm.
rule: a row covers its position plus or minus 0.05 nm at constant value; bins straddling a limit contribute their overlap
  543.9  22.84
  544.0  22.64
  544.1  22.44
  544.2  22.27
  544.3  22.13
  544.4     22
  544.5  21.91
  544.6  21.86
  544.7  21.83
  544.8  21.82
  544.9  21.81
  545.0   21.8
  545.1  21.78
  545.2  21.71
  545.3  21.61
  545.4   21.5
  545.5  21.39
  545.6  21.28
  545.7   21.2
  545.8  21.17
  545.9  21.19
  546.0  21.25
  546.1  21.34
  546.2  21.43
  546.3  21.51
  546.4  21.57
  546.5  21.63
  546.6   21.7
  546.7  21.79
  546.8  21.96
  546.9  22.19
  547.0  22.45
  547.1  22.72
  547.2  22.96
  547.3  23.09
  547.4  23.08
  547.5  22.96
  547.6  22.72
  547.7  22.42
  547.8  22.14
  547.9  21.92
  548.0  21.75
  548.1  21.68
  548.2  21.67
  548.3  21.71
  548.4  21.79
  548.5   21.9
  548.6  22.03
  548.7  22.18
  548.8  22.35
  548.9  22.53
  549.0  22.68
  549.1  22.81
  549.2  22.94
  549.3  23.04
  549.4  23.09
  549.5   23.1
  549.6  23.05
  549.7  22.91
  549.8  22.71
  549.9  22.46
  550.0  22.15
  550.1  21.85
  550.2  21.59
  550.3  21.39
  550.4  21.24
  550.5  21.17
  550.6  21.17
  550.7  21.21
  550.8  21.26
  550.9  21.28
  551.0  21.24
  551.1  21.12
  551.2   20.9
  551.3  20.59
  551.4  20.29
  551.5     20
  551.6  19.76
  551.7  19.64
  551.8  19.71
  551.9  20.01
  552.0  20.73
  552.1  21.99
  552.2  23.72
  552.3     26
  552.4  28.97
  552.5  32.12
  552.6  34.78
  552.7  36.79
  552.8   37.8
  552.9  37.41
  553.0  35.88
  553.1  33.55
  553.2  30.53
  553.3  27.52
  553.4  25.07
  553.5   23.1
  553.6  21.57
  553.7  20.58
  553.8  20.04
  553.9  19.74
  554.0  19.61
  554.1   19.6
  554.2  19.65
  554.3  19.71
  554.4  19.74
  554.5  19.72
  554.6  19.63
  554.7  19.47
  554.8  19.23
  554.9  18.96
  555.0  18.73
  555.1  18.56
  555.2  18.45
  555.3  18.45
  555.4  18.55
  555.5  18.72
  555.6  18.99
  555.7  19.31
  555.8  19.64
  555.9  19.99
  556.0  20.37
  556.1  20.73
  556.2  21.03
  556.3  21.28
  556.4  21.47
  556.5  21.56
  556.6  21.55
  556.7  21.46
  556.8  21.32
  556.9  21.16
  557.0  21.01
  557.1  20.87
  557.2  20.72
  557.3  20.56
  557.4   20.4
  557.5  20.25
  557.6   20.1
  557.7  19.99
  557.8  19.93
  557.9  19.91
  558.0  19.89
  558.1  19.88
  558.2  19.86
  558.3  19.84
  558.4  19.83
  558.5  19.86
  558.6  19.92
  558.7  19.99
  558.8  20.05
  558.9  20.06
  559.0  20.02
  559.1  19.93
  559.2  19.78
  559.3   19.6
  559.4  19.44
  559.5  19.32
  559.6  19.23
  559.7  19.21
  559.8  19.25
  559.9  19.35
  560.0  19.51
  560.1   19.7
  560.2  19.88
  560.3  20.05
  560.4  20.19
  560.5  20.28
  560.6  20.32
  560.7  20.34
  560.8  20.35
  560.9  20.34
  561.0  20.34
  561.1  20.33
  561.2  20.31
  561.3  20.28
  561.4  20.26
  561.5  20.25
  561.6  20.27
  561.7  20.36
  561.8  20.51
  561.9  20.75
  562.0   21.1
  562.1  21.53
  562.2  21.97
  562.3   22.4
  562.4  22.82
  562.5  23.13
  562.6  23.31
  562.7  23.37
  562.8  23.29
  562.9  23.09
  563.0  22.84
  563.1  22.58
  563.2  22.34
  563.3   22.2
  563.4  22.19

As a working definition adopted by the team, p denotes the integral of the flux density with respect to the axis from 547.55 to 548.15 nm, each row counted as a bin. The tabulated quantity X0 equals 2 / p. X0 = 0.151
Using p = 13.3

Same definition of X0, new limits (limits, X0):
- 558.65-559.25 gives 0.167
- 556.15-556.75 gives 0.156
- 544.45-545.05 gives 0.153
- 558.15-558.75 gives 0.168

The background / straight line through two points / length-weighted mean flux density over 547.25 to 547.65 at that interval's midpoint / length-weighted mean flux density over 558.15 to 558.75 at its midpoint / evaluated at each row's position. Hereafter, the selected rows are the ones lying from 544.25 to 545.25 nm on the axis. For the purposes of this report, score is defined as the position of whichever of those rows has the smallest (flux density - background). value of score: 544.7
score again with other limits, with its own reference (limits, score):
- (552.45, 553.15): 552.5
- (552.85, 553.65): 553.6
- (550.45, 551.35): 551.3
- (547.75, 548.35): 548.1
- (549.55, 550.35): 550.3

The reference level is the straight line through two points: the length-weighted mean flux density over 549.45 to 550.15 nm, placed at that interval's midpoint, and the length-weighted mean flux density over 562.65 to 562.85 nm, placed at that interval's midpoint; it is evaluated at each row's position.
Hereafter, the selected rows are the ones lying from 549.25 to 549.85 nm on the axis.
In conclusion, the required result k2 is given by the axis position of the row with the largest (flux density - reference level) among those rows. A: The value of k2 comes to 549.5 nm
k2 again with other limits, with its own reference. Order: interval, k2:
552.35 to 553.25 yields 552.8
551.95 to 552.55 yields 552.5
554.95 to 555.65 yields 555.6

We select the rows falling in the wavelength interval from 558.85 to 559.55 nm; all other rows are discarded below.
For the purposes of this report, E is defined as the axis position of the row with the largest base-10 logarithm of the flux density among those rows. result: 558.9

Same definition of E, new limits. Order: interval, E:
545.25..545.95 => 545.3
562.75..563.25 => 562.8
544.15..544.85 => 544.2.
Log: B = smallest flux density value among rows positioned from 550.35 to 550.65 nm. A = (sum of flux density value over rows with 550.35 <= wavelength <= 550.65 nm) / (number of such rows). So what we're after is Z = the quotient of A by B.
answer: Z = 1.00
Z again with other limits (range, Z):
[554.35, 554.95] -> 1.03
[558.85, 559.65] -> 1.02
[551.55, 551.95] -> 1.01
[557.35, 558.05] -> 1.01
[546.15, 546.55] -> 1.00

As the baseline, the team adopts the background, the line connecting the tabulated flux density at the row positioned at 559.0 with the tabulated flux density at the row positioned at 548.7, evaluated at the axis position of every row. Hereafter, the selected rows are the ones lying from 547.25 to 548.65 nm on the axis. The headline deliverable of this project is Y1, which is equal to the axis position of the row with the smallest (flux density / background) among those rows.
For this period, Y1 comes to 548.1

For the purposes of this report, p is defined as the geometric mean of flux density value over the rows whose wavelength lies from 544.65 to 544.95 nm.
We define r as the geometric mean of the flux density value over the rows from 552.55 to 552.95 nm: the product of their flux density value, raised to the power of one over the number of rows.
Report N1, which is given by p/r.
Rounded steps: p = 21.8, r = 36.7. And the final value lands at 0.59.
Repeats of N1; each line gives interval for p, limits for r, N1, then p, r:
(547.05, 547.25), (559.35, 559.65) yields 1.18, 22.8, 19.3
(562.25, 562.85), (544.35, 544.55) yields 1.05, 23.1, 22.0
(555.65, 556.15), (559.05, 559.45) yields 1.02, 20.0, 19.7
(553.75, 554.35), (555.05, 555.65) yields 1.06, 19.7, 18.6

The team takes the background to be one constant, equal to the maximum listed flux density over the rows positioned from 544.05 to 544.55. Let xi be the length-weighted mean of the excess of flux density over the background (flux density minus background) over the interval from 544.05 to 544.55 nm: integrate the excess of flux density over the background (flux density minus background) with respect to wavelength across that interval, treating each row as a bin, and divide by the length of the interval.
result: -0.3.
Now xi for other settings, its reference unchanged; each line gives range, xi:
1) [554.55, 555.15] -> -3.3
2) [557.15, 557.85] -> -2.2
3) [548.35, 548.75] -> -0.5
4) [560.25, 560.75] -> -2.2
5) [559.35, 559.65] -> -3.1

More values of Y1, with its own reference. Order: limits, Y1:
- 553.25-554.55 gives 554.0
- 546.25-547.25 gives 546.3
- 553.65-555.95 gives 555.2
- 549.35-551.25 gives 551.2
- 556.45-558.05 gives 557.8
